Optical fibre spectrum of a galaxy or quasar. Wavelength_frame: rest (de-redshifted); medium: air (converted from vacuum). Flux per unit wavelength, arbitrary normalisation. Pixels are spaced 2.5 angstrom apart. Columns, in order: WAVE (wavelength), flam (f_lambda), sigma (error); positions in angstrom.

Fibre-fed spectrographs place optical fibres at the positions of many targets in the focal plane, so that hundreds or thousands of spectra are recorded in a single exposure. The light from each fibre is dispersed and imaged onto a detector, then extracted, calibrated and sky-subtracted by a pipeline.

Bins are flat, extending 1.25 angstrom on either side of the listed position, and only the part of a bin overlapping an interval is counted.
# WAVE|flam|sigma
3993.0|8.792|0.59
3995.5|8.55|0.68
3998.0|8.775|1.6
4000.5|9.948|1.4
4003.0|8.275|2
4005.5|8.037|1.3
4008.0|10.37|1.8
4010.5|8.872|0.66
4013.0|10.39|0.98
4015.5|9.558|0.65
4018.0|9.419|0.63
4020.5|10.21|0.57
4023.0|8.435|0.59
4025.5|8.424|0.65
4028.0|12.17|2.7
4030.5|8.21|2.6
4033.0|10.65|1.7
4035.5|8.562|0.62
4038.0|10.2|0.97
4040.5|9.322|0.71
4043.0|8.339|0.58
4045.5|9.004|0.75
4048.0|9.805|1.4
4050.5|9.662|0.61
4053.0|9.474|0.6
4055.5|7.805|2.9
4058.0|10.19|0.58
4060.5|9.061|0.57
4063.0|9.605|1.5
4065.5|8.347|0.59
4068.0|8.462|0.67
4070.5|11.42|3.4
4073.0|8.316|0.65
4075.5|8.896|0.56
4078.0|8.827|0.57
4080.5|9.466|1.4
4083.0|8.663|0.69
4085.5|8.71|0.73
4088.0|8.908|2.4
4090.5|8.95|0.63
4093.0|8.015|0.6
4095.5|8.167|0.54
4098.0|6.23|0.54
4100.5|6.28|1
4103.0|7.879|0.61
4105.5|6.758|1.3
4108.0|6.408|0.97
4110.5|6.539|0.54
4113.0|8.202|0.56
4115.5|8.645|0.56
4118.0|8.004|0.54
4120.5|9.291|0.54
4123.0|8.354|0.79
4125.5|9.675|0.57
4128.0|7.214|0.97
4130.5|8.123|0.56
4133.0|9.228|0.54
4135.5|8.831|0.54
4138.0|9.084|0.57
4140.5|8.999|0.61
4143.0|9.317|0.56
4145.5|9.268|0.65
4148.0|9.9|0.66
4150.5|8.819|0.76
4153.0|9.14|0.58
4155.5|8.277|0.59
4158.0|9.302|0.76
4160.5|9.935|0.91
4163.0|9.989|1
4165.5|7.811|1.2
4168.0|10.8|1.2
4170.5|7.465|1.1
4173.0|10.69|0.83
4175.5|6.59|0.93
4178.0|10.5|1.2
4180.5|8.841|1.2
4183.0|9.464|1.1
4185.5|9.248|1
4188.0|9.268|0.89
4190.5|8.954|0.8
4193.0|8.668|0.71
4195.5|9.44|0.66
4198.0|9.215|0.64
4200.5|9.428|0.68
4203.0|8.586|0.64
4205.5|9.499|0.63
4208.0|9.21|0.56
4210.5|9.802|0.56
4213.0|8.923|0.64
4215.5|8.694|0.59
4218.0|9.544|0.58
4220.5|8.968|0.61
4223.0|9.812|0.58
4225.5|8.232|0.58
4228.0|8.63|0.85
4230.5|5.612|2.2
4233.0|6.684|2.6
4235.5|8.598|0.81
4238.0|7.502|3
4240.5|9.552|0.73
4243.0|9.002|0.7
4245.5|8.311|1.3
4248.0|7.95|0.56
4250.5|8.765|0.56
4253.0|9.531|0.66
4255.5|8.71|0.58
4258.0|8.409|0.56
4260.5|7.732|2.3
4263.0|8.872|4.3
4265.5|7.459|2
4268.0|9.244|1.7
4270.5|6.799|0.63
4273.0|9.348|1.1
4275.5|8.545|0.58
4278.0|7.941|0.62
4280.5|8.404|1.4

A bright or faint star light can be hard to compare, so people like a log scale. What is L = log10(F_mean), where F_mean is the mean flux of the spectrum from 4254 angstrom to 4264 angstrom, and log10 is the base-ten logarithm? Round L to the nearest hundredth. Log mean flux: 0.93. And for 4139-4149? 0.97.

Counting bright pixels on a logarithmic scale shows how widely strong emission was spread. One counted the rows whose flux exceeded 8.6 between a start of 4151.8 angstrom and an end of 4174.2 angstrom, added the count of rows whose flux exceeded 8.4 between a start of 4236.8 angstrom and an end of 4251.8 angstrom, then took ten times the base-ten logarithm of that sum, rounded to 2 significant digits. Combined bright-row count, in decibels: 9.5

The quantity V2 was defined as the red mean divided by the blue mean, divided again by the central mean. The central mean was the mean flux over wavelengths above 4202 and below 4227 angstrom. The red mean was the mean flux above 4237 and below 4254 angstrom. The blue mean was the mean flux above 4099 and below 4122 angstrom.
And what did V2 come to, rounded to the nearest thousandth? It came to 0.126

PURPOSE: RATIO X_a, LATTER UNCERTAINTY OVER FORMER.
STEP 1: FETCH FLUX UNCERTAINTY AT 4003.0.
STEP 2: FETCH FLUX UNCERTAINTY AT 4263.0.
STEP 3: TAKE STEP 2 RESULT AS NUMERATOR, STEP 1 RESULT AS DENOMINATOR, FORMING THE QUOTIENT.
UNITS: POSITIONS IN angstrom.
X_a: 2.15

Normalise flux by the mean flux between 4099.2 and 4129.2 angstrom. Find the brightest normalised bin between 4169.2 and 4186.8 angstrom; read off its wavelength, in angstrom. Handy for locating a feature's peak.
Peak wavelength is 4173.0 angstrom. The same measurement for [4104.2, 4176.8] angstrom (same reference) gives 4168.0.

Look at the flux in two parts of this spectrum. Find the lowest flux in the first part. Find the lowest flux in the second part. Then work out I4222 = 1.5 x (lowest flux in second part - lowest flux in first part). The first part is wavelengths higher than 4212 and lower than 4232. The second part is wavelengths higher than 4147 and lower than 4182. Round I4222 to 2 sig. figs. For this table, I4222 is 1.5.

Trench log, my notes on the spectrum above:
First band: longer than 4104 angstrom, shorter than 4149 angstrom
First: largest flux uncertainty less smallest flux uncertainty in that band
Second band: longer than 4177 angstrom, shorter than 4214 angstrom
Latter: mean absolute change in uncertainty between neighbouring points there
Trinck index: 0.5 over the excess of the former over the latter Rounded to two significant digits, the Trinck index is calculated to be 0.71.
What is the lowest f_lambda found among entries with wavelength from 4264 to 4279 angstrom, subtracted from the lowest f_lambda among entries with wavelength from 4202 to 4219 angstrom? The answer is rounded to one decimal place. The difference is 1.8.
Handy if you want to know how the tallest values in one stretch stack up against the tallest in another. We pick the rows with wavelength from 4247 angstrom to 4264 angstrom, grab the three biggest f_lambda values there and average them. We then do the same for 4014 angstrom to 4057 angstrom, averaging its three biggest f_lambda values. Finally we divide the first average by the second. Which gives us 0.82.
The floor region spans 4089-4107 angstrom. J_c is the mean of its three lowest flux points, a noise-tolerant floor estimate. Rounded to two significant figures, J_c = 6.4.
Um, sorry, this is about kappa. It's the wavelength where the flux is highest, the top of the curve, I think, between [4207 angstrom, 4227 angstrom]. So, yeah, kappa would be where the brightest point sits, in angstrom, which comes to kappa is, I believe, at 4223.0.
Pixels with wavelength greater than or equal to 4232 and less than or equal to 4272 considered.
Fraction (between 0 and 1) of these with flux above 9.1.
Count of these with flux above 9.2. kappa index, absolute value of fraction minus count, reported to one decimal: 2.8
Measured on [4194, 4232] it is 7.5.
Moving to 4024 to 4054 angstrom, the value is 6.4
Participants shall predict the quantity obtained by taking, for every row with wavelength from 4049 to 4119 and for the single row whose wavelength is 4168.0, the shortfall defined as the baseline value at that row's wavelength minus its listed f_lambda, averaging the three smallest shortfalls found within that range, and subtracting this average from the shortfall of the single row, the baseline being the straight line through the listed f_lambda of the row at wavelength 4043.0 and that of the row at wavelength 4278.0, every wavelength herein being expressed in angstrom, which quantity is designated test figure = -0.6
